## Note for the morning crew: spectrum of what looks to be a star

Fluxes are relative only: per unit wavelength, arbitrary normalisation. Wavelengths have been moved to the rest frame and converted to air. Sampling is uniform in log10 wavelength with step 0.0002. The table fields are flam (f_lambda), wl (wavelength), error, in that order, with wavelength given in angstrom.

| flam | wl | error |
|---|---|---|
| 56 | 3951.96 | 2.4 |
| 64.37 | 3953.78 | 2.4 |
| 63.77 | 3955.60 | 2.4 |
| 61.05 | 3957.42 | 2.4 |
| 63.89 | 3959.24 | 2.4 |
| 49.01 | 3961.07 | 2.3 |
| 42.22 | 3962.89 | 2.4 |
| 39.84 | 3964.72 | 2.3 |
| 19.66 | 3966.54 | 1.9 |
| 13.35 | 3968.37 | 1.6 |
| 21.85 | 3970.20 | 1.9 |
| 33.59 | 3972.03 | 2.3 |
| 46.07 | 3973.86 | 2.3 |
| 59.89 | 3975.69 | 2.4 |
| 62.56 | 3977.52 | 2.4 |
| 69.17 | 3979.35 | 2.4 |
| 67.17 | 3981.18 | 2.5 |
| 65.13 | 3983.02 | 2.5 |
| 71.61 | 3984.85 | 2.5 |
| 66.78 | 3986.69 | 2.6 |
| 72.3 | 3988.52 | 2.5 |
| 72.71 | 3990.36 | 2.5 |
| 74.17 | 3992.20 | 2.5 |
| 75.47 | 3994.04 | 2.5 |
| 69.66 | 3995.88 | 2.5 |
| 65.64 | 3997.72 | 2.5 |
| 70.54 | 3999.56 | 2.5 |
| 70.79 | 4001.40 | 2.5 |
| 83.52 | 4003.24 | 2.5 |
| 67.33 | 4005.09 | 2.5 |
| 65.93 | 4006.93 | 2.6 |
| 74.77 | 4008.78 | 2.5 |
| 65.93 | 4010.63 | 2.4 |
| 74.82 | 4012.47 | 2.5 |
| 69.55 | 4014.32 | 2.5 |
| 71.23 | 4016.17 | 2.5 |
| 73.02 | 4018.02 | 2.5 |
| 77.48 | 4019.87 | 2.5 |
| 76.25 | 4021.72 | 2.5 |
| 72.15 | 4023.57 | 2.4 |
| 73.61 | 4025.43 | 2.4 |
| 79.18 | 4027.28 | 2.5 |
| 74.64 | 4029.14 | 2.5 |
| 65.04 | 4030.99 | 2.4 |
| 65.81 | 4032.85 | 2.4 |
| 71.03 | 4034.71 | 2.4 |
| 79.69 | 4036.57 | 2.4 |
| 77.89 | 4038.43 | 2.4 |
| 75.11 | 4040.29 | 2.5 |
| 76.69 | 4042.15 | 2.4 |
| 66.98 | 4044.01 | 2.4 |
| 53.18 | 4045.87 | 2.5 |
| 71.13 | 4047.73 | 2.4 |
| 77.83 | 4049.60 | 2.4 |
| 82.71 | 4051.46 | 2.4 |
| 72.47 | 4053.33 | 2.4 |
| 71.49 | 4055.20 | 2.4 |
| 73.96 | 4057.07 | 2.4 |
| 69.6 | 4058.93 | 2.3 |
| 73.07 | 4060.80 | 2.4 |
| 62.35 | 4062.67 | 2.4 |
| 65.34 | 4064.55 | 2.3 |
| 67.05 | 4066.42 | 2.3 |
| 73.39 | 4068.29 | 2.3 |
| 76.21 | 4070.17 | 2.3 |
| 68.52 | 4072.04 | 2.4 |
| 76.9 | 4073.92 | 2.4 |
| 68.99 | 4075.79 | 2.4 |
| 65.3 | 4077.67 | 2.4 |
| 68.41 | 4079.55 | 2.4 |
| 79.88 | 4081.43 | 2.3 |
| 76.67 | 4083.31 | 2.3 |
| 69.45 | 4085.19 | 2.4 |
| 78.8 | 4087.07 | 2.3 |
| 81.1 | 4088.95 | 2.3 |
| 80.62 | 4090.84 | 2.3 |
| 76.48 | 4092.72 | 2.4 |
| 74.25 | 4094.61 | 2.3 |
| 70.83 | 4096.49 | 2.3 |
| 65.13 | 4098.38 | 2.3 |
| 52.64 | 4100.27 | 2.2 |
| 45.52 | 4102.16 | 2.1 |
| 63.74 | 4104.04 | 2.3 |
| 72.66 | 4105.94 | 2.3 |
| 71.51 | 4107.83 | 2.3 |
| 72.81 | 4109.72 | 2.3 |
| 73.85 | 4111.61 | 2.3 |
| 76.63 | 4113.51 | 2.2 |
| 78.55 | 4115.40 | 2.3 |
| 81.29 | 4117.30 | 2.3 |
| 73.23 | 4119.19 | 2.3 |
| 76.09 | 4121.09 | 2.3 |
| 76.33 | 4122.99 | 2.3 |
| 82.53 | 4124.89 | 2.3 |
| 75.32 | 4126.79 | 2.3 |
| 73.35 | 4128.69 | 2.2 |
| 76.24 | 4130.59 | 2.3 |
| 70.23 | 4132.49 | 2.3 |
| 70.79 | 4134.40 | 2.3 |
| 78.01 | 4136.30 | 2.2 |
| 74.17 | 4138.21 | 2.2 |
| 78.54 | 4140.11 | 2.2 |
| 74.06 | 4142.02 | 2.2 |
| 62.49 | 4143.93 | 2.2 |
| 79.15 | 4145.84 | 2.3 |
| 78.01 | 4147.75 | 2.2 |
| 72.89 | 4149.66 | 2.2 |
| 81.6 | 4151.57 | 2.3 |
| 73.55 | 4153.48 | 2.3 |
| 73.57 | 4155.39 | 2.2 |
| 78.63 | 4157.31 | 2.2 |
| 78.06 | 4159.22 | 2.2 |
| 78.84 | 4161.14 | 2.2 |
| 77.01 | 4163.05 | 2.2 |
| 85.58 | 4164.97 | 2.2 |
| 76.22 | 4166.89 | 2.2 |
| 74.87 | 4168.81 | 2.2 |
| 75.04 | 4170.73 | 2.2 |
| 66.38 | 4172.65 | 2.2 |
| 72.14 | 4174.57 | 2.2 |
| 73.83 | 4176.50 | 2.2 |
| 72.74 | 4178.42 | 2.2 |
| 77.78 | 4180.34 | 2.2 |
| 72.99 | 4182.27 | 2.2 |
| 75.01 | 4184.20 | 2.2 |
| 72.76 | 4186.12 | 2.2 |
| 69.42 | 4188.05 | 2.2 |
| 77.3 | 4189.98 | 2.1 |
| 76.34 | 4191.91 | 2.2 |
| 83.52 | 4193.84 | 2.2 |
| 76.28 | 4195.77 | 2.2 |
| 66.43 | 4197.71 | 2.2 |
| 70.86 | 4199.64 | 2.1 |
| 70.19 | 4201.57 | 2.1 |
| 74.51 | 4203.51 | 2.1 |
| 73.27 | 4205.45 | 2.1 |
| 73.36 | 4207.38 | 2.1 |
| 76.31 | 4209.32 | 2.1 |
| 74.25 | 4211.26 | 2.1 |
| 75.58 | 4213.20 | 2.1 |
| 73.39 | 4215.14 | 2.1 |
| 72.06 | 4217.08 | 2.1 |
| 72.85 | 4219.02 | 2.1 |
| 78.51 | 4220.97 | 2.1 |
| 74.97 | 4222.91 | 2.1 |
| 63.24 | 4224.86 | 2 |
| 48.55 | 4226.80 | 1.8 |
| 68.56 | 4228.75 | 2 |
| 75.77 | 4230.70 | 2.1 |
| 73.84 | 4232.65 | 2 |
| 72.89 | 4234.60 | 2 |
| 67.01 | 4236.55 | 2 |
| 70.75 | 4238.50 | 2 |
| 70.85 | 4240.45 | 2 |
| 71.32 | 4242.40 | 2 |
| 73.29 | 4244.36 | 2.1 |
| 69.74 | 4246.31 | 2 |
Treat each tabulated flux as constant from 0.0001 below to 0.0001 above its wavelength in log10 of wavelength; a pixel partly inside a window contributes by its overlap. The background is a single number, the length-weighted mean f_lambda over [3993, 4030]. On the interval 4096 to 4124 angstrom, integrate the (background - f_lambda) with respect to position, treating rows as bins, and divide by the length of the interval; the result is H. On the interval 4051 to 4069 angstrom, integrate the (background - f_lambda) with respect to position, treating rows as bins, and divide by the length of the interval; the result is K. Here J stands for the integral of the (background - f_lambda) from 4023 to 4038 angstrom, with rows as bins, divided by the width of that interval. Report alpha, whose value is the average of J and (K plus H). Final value 2.0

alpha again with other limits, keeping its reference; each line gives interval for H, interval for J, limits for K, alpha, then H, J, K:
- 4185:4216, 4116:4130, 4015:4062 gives -3.0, -1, -4.3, 0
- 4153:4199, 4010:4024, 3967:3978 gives 16.0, -3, -0.1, 35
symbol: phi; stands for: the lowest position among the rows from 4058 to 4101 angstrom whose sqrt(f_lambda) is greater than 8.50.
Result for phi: 4060.80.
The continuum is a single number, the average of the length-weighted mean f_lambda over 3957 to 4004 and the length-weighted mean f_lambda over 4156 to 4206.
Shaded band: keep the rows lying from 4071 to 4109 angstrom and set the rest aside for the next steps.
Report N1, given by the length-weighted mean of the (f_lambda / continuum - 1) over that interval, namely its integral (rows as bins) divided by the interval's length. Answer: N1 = 0.061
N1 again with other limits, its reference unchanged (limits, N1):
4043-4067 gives 0.052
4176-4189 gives 0.107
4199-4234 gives 0.080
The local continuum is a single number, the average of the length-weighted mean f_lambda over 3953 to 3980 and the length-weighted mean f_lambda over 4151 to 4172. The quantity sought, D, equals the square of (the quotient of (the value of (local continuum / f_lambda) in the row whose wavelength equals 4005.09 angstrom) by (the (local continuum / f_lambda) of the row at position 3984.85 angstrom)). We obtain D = 1.1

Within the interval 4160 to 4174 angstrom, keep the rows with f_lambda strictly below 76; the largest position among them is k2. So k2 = 4172.65 angstrom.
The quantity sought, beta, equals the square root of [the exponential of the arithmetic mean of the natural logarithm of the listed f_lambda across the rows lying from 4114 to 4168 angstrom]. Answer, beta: 8.72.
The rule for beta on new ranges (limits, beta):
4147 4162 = 8.77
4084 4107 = 8.27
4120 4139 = 8.67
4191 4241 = 8.47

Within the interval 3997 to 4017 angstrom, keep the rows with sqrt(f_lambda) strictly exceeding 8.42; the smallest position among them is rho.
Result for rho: 4003.24 angstrom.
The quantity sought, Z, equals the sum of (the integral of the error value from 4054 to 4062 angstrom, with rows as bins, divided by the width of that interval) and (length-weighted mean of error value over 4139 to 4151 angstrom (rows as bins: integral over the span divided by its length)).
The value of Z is 4.60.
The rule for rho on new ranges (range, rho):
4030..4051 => 4034.71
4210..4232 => 4211.26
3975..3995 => 3984.85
